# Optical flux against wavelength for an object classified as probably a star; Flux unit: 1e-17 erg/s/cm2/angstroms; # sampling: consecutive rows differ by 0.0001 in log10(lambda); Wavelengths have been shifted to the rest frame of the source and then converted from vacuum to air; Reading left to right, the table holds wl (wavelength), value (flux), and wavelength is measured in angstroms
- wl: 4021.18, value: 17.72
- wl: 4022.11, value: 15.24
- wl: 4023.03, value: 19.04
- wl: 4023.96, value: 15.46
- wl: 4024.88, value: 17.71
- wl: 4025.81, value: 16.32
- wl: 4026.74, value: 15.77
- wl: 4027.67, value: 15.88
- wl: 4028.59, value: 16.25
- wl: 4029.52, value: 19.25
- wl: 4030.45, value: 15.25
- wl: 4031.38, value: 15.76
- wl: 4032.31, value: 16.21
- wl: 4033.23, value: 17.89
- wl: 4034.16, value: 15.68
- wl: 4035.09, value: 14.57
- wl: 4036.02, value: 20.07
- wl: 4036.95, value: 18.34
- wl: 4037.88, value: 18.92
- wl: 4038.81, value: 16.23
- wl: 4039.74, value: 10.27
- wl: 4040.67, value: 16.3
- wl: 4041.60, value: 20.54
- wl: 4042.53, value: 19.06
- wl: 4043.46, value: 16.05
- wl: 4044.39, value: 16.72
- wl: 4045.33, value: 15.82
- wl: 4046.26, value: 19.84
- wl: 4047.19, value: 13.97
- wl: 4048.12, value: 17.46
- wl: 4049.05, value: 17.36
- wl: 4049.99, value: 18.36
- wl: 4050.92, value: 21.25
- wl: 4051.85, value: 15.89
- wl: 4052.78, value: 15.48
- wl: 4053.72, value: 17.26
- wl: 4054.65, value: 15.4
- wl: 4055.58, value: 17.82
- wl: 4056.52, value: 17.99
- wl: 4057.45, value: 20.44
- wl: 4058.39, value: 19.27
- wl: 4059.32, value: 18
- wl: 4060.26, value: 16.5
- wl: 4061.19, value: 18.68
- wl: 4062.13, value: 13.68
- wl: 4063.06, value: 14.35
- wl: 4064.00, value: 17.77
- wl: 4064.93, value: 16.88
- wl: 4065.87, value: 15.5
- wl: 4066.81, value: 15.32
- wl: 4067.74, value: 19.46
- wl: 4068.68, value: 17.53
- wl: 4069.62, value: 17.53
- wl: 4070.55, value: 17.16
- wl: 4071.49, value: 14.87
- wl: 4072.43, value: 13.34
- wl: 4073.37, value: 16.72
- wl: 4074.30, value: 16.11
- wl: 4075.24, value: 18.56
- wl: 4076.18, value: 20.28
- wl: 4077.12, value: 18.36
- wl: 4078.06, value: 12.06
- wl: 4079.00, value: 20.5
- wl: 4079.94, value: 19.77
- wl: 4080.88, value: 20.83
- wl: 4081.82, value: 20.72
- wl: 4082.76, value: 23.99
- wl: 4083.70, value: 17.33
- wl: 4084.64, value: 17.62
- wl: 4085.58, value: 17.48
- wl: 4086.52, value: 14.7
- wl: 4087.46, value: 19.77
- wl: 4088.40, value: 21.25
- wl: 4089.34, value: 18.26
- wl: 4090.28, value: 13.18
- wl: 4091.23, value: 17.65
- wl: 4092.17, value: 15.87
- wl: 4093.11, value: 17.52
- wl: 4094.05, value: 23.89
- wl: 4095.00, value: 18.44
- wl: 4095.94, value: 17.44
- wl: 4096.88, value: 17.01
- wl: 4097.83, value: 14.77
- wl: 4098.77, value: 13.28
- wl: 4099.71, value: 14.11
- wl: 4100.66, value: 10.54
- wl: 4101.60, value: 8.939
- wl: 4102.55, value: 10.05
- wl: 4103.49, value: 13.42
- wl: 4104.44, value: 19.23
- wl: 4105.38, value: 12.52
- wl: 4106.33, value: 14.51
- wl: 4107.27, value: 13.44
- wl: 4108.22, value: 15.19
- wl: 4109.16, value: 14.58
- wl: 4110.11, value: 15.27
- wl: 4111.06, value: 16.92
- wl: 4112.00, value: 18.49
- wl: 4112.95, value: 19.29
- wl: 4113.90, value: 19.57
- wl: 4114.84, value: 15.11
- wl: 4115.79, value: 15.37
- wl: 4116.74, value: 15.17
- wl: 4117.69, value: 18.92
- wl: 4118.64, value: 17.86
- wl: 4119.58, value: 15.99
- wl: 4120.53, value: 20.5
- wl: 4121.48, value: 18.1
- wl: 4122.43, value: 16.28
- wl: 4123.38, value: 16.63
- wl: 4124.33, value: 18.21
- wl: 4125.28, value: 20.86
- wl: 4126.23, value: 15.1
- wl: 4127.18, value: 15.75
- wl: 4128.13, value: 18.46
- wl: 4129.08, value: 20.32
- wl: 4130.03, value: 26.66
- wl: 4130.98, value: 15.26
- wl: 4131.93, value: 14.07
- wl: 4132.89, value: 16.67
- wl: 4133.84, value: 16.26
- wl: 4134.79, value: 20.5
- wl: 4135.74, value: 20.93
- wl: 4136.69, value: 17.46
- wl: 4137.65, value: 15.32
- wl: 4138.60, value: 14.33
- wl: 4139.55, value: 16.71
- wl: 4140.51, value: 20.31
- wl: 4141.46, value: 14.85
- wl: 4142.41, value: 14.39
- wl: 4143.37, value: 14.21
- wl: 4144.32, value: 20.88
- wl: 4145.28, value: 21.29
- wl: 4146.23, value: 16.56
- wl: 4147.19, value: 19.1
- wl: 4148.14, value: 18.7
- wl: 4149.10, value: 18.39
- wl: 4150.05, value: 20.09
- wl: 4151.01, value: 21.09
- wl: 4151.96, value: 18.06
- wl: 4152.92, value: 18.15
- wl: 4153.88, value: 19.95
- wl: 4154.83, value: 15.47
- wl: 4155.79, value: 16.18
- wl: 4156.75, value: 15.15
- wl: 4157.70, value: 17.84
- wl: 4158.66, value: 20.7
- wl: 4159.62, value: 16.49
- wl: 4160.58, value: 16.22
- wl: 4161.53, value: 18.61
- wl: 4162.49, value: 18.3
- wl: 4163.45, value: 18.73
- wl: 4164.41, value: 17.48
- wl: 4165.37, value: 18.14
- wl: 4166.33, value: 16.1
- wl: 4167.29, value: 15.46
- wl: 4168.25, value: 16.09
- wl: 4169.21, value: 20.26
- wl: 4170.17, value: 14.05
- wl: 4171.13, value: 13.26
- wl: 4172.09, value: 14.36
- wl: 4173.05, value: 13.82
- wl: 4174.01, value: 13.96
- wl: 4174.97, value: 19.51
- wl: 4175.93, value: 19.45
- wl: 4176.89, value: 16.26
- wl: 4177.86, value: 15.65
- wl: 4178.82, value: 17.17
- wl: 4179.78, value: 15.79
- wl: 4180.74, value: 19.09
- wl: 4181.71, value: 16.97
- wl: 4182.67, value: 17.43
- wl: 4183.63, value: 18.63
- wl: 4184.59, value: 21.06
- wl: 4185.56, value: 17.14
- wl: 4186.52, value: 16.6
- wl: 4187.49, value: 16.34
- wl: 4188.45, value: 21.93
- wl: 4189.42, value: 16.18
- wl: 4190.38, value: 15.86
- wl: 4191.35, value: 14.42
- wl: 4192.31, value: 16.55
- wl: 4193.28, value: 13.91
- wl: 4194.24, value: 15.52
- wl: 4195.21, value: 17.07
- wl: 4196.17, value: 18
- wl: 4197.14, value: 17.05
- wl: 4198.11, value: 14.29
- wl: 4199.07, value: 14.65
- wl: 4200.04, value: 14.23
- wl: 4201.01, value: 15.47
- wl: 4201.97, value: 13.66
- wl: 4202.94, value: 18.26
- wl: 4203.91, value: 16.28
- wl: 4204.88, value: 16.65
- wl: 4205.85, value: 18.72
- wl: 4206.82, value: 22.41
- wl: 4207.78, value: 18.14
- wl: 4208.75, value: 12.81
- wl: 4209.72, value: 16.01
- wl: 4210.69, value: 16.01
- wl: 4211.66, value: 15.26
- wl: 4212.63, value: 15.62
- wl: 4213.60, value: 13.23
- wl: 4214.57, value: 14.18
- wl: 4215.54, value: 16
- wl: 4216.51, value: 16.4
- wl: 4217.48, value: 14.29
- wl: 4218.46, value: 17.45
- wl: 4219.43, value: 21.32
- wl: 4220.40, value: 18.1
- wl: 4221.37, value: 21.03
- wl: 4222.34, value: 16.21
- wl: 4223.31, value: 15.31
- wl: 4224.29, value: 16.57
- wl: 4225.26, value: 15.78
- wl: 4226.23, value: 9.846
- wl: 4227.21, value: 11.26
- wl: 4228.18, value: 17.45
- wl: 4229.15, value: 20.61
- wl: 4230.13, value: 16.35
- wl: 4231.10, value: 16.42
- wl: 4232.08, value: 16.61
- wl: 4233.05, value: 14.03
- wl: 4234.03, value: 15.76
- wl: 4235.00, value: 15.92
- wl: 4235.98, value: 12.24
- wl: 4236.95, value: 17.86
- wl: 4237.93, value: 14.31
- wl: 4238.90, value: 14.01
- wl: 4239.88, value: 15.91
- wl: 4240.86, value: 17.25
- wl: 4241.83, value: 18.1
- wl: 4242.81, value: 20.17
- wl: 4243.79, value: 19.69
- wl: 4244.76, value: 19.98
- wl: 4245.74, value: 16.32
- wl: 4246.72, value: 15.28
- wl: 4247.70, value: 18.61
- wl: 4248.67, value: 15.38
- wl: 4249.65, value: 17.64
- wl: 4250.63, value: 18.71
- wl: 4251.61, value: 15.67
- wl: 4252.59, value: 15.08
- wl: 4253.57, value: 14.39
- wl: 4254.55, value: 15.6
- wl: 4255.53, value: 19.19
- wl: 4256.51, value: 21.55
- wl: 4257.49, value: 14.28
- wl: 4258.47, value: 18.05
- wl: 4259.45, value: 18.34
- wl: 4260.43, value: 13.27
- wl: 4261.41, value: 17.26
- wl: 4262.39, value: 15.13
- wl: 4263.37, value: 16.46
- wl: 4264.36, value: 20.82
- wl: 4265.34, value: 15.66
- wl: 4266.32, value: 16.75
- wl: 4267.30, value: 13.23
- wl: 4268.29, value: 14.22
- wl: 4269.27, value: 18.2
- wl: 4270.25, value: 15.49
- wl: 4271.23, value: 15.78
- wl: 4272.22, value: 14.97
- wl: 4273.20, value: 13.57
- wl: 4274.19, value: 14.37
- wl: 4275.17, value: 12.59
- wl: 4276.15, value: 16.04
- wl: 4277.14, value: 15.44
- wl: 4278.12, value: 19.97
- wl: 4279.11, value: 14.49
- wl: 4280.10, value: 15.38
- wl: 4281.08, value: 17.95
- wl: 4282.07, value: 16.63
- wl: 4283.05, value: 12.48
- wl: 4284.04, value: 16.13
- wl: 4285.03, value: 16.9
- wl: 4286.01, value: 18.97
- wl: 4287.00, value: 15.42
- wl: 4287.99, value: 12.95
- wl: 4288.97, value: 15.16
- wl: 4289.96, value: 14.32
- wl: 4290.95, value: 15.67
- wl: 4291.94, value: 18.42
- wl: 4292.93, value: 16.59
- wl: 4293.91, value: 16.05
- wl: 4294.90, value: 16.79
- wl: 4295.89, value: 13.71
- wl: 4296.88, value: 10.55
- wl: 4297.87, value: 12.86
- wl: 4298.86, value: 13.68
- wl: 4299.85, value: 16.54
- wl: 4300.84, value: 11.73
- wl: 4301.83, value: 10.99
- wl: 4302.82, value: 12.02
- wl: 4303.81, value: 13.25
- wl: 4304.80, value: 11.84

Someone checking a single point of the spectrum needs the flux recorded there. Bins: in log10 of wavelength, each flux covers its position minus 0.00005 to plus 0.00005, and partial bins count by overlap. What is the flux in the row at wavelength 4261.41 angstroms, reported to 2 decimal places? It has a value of 17.26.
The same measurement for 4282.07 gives 16.63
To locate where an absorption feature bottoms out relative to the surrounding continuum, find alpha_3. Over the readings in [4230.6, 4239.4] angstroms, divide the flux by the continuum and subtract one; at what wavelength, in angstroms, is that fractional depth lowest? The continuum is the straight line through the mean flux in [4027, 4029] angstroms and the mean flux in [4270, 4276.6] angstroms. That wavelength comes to 4235.98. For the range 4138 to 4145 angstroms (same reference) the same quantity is 4143.37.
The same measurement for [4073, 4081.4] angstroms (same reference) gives 4078.06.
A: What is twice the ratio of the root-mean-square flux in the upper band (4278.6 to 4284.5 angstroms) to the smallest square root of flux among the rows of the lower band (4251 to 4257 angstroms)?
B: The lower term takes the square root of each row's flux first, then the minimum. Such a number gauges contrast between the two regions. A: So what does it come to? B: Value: 8.2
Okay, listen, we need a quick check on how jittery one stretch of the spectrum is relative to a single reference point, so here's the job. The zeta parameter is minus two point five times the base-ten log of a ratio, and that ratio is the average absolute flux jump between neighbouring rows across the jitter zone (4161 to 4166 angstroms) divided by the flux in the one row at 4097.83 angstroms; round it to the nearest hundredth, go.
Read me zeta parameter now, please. 3.37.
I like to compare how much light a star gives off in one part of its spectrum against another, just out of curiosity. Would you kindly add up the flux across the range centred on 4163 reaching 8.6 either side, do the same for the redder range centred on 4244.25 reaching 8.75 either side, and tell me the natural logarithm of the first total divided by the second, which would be -0.01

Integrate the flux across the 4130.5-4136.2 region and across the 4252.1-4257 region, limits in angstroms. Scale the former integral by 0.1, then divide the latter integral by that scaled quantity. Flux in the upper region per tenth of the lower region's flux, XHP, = 8.5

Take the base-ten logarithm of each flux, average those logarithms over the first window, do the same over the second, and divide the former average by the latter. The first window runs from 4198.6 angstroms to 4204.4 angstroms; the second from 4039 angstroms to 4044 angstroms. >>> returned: 0.98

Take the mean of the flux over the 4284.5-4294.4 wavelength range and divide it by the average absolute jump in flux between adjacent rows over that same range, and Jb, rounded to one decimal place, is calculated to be 8.2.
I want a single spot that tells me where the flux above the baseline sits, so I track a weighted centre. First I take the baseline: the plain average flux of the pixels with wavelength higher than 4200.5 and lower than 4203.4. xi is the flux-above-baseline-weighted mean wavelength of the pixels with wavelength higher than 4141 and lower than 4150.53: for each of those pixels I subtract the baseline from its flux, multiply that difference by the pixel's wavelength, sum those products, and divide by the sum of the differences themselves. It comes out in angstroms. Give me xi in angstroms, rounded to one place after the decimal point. 4147.8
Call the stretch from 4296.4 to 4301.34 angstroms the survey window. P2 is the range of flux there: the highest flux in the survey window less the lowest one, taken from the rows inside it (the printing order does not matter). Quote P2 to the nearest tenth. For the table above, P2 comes 6.0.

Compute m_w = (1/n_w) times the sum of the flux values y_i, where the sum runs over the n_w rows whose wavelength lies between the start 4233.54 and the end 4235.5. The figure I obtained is 15.8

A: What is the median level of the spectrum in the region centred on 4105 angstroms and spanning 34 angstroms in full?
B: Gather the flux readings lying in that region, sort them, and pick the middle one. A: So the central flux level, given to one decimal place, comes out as 15.9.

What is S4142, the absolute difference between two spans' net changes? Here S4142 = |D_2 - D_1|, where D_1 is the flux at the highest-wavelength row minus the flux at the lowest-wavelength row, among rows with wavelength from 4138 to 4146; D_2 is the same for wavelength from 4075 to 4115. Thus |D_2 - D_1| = 10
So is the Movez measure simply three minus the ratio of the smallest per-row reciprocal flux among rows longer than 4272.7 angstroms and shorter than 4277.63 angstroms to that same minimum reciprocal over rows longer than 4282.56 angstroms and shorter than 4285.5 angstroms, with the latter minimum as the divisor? 1.95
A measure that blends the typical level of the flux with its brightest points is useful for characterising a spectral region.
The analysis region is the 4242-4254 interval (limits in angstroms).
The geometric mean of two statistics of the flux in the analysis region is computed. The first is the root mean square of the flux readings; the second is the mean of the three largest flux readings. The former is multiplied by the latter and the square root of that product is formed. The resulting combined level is 18.6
